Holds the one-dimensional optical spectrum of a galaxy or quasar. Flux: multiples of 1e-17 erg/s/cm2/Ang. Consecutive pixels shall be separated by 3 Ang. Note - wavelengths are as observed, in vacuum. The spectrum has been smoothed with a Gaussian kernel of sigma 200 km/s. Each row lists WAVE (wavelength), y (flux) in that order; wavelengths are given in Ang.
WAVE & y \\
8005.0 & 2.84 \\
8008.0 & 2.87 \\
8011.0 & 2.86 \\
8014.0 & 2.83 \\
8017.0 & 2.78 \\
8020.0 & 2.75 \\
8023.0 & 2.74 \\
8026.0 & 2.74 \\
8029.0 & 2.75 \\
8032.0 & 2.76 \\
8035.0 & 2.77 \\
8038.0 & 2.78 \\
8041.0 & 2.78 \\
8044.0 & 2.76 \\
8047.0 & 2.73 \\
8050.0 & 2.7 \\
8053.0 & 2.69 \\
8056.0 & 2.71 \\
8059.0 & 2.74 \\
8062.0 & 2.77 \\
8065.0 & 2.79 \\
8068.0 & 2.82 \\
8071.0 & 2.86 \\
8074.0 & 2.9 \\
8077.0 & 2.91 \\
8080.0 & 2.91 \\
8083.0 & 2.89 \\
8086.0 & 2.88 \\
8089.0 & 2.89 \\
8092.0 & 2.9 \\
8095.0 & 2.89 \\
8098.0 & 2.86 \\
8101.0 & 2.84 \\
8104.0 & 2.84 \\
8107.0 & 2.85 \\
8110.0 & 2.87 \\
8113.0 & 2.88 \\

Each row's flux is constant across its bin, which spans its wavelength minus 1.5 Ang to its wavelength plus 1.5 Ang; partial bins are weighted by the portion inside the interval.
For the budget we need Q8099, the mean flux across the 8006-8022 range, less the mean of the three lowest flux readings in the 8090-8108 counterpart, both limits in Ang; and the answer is -0.03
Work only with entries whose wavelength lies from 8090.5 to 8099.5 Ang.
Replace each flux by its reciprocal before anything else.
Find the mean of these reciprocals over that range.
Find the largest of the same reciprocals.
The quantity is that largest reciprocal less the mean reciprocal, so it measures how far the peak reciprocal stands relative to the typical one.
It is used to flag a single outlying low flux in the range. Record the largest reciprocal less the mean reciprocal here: 0.0028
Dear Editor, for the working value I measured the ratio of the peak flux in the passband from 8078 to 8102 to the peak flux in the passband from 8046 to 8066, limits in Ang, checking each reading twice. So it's 1.04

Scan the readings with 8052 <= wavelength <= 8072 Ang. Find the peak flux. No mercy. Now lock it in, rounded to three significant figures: 2.86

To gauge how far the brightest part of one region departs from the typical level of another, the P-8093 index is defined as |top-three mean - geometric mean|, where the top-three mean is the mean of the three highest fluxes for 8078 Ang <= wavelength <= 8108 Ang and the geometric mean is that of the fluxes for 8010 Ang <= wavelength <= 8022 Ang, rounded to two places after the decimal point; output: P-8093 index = 0.10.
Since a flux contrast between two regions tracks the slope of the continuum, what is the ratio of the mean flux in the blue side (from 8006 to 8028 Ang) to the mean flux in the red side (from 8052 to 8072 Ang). 1.01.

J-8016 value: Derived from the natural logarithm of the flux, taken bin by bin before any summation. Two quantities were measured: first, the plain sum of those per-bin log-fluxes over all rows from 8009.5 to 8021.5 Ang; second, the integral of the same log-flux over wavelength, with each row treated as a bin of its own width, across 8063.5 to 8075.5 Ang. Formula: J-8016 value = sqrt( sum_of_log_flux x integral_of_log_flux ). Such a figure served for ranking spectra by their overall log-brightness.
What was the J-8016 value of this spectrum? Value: 7.19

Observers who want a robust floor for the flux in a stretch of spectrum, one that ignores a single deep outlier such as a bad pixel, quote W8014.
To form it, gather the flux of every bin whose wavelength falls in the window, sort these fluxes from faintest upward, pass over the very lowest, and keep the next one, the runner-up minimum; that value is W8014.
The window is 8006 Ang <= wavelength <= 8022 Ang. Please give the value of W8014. 2.78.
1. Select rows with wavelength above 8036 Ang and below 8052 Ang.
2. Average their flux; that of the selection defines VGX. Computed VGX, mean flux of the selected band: 2.75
